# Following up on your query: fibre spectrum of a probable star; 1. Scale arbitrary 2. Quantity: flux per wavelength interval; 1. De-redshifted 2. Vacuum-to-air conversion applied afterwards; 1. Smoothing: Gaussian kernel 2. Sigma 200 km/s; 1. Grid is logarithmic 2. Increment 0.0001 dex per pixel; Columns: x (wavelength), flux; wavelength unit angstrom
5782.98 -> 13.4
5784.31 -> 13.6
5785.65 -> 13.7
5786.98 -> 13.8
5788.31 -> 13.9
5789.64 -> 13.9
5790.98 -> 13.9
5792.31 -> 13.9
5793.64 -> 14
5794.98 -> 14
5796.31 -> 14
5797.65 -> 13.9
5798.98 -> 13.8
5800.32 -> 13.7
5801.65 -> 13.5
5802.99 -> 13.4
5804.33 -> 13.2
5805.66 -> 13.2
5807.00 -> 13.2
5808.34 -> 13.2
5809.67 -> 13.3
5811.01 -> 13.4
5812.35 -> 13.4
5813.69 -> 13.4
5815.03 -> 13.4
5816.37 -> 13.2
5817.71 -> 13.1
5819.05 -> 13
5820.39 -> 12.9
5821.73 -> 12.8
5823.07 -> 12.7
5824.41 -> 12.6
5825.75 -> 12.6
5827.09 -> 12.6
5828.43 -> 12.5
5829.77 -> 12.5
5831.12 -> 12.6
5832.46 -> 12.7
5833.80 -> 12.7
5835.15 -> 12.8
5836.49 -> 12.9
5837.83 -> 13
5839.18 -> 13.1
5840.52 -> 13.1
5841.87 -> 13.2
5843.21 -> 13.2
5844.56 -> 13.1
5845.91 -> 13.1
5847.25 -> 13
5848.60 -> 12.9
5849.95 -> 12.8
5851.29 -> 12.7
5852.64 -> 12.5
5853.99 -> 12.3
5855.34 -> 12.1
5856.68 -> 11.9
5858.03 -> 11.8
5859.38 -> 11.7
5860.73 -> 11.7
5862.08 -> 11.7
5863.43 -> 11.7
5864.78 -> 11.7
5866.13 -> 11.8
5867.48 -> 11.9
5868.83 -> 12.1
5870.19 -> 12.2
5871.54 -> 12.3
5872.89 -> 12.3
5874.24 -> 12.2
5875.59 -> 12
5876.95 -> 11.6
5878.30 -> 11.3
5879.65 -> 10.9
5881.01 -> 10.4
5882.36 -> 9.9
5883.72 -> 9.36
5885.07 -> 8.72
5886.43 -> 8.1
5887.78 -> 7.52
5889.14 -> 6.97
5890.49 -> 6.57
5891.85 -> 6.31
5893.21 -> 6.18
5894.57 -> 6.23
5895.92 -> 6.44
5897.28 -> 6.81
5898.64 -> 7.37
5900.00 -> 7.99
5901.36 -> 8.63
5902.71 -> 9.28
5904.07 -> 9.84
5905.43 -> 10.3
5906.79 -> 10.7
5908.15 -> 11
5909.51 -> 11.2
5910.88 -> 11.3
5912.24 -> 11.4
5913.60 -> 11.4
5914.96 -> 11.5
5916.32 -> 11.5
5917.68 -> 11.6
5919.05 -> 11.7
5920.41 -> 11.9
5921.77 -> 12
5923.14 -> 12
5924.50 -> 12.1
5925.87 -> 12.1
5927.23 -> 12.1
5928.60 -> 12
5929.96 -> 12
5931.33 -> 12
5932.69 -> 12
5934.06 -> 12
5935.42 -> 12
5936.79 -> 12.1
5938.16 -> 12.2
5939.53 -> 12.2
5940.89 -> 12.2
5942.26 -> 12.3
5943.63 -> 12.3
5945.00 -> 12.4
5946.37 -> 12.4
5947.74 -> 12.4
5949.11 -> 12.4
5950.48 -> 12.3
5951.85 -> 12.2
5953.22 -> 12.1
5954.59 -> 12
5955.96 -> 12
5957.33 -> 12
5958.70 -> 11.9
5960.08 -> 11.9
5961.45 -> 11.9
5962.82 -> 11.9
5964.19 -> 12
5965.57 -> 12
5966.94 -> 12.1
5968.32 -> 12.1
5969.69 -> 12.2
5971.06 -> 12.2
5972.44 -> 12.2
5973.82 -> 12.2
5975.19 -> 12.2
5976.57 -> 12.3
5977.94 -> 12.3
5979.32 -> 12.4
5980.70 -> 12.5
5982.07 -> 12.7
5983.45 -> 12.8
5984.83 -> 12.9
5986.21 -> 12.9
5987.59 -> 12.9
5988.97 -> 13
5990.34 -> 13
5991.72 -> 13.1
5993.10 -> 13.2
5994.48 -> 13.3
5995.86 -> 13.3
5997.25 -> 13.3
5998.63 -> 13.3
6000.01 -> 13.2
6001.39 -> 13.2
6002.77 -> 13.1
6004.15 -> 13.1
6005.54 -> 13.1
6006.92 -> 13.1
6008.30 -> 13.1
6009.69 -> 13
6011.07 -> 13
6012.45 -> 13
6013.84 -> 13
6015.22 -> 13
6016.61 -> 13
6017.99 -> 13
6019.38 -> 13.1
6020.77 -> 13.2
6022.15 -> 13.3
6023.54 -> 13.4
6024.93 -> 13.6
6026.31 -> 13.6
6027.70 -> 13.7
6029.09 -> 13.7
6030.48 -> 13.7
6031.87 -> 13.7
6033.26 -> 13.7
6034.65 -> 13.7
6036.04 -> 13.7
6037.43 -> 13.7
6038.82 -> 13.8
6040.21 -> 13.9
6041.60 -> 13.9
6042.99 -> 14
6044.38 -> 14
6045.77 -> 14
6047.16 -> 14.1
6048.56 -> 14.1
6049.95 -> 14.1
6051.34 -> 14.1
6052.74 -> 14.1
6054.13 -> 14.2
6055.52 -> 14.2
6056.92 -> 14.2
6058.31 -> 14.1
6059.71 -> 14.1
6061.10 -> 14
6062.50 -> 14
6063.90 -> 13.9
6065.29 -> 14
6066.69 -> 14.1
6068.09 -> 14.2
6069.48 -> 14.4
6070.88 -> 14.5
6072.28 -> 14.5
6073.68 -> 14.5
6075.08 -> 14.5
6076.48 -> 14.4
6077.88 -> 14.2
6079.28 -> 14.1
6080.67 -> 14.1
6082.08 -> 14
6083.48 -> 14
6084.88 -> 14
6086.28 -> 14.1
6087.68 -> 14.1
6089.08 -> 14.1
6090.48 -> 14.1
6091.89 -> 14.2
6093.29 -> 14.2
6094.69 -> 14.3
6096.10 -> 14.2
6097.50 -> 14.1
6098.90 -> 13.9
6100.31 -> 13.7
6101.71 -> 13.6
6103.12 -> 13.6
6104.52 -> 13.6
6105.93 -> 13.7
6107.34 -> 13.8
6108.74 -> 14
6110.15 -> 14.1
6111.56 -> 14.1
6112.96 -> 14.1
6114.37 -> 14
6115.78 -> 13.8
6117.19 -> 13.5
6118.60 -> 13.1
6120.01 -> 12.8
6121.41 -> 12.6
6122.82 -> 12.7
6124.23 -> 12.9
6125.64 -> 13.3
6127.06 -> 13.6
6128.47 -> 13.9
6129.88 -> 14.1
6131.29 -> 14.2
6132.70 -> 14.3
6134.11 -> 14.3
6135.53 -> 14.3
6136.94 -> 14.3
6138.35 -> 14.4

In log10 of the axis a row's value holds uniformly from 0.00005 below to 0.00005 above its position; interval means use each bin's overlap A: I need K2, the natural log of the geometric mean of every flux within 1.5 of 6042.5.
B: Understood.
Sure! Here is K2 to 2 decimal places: 2.64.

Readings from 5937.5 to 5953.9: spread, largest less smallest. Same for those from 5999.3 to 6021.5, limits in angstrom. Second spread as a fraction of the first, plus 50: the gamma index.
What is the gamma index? 50.7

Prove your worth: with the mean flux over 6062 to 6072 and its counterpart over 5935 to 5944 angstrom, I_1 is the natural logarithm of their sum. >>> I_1 3.27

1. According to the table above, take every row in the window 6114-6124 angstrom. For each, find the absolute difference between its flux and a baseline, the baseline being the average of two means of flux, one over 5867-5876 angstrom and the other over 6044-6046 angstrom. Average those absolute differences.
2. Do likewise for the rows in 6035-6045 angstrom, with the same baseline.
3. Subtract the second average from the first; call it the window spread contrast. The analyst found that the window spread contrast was -0.3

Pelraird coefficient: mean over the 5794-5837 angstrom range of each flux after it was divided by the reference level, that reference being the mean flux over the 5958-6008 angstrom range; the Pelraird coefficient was 1.04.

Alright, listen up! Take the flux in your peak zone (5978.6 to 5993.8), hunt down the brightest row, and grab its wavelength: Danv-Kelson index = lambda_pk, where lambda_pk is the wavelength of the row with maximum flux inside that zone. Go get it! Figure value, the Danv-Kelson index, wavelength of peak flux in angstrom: 5993.10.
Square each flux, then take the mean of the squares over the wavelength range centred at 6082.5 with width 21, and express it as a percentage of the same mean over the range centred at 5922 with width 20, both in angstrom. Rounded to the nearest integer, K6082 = 144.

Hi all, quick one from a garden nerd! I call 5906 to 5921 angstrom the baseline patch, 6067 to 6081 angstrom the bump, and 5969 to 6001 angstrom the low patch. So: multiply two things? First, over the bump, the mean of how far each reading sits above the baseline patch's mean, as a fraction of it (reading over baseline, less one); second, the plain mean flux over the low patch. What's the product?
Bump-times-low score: 3.3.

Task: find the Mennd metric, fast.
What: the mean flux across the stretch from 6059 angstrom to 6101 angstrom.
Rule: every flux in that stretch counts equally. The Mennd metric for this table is 14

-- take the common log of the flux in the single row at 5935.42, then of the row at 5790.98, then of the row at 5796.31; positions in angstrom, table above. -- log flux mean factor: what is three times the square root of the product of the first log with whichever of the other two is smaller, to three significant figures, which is 3.33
